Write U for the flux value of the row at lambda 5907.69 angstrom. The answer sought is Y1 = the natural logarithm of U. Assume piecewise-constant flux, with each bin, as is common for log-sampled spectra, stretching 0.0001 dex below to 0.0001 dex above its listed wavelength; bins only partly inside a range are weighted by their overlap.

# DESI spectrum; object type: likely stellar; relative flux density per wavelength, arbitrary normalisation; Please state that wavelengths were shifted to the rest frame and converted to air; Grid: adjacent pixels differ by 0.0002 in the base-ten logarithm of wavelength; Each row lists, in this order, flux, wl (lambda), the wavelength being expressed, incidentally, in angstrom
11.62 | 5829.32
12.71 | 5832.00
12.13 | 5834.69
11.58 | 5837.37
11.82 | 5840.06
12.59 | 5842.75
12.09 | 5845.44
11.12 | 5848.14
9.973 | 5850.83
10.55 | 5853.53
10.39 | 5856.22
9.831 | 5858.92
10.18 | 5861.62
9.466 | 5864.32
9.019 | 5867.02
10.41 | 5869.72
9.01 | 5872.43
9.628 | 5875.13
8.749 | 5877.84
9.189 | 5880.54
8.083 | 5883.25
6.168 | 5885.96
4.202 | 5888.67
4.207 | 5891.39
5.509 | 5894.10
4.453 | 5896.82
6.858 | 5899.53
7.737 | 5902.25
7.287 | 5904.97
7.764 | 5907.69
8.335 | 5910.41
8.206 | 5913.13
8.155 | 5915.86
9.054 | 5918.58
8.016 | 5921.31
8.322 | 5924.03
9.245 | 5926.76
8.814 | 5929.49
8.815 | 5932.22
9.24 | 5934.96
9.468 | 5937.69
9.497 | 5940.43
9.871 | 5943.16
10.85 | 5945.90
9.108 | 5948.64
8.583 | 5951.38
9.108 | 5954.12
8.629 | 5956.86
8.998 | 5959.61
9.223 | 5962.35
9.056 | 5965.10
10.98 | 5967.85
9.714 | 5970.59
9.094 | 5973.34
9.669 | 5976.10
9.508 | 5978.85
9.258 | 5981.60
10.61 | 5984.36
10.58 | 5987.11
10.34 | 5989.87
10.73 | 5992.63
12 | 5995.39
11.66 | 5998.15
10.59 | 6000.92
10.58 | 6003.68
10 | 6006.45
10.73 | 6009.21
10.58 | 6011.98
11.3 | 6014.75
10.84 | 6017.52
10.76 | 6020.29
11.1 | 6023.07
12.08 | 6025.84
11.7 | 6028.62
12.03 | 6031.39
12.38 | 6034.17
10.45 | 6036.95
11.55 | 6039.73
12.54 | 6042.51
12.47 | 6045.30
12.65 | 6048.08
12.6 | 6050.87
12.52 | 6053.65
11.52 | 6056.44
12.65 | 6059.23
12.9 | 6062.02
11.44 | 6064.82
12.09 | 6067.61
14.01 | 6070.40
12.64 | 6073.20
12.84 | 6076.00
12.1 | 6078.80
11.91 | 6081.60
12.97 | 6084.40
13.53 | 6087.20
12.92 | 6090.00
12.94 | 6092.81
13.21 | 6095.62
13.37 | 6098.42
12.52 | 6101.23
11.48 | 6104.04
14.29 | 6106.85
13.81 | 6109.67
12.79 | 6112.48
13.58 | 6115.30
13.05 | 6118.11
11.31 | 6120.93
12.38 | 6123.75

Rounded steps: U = 7.764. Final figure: 2.05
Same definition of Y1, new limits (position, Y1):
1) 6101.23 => 2.53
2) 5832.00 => 2.54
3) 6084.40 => 2.56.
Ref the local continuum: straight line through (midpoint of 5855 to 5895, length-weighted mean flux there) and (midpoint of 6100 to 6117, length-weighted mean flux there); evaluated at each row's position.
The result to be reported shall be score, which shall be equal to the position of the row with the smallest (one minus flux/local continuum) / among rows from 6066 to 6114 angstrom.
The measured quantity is 6070.40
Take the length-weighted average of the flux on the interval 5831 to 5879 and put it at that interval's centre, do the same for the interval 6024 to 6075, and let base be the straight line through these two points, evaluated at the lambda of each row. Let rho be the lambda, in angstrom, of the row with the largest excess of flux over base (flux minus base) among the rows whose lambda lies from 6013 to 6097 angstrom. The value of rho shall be 6070.40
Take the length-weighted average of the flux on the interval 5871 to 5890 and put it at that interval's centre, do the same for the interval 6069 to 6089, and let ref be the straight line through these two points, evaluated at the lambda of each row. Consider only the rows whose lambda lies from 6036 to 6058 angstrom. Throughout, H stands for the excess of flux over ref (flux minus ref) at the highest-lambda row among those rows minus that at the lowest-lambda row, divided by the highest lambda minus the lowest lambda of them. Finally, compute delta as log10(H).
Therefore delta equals -1.5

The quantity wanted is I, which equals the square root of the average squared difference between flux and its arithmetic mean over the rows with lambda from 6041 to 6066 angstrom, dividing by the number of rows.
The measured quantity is 0.49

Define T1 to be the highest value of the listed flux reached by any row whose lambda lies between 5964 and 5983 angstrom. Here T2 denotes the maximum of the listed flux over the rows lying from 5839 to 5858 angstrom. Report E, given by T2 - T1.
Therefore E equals 1.6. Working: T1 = 10.98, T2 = 12.59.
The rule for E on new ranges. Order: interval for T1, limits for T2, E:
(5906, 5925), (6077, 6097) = 4.5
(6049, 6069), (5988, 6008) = -0.9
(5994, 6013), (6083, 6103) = 1.5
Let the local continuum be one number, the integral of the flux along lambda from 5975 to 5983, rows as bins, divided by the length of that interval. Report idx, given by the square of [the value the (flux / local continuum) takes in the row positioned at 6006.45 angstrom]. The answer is 1.11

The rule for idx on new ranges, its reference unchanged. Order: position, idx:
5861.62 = 1.15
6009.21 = 1.28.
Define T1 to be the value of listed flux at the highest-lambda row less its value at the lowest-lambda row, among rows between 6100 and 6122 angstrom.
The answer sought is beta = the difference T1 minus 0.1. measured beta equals -1.3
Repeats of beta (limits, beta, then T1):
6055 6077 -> 1.2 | 1.3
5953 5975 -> -0.1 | 0.0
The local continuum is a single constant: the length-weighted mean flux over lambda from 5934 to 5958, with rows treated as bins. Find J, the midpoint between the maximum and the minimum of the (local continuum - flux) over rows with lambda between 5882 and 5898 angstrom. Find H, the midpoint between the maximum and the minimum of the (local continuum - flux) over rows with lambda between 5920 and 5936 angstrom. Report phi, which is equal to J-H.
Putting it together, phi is 2.5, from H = 0.8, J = 3.2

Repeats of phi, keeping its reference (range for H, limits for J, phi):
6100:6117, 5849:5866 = 2.9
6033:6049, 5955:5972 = 1.7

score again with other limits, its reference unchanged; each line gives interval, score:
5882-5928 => 5926.76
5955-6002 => 5995.39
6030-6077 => 6070.40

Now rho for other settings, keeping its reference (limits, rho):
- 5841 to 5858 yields 5842.75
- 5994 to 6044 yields 6042.51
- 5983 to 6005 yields 5995.39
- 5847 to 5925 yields 5848.14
